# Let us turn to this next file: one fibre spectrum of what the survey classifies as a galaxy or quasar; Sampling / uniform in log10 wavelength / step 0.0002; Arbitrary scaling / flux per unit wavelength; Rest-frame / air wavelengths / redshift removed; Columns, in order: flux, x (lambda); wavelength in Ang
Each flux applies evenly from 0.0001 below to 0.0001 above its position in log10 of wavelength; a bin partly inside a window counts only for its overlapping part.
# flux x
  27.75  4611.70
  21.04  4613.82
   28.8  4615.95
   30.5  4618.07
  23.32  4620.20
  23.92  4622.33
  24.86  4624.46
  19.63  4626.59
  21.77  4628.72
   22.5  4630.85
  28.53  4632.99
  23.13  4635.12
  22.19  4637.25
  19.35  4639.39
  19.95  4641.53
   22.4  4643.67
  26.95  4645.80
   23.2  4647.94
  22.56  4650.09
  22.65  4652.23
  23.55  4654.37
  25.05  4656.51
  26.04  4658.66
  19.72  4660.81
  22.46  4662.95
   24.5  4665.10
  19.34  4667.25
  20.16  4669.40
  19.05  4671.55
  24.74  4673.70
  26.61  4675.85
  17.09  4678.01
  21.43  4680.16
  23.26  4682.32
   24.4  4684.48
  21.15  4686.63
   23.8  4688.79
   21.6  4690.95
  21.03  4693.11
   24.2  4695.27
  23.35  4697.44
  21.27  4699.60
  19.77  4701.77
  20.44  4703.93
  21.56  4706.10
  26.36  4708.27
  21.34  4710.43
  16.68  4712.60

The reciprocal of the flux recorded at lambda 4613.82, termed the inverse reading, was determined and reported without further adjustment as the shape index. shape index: 0.0475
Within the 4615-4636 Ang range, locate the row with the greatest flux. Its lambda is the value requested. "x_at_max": 4618.07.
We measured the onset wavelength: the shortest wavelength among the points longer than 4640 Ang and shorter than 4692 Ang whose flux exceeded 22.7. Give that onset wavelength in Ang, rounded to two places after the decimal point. 4645.80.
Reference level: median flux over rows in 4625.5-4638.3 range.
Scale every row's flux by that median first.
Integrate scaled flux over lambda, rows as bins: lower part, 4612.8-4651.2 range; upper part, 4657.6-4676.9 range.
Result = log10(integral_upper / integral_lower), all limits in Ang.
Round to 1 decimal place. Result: -0.3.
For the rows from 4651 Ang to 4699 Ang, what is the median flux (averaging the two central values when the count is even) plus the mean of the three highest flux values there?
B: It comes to 49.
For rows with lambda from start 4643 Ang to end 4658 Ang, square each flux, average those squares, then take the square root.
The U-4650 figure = 23.8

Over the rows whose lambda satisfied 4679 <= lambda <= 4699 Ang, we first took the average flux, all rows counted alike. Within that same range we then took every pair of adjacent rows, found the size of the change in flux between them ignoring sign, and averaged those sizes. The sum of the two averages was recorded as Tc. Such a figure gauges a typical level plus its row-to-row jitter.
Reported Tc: 24.6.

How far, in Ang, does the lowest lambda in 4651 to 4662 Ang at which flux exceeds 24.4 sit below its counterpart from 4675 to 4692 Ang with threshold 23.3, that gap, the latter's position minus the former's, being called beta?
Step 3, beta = 19.3 Ang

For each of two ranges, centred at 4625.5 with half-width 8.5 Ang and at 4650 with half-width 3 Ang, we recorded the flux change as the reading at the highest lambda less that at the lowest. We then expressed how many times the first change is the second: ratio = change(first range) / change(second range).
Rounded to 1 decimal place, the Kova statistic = 3.6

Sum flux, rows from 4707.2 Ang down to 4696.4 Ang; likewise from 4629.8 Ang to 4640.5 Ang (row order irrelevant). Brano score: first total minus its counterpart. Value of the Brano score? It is -9.3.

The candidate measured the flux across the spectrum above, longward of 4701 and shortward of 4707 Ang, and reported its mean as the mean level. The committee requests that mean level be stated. 20.6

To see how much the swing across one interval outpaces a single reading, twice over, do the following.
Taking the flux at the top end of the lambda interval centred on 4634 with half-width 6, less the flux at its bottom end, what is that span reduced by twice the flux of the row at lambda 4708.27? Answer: -55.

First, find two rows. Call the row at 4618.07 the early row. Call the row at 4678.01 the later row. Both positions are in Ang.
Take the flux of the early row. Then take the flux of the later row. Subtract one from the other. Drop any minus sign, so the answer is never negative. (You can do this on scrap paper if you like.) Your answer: 13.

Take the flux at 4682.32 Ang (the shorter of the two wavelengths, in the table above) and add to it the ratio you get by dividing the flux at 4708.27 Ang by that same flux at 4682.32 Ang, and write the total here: 24.4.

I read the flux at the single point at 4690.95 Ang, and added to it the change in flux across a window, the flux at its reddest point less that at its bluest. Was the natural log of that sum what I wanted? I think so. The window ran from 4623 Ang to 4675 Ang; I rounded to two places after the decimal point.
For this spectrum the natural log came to 3.07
